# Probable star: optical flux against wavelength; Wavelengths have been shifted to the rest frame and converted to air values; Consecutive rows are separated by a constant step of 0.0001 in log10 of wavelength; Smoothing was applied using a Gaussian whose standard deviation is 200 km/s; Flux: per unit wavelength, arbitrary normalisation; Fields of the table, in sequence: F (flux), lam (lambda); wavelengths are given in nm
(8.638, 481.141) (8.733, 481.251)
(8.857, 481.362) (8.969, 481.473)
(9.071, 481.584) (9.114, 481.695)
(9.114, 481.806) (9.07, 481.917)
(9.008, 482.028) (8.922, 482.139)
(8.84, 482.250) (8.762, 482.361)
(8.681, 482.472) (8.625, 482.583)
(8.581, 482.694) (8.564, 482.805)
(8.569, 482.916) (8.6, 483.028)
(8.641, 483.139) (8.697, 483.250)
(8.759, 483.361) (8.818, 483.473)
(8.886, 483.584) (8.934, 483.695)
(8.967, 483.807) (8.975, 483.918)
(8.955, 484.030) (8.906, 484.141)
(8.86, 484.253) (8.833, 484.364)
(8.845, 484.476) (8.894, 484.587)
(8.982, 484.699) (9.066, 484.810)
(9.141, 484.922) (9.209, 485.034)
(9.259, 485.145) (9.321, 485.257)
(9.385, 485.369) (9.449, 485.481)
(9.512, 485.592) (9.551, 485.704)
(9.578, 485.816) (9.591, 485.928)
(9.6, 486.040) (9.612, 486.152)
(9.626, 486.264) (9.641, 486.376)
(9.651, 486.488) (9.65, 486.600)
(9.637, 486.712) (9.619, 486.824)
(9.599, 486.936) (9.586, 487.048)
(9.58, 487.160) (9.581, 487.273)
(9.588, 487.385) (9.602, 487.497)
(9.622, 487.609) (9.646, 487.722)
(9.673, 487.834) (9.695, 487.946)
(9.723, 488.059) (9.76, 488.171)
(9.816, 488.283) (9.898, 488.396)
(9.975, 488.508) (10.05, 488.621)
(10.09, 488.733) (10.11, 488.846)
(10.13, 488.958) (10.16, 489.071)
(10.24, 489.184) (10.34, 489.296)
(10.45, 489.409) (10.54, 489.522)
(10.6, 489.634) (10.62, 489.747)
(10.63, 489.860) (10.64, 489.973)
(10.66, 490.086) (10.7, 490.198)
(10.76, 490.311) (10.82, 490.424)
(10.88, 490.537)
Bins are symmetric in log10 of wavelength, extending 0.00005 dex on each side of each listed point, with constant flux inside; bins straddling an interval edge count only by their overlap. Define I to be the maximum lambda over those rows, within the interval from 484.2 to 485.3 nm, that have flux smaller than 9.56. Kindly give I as 485.257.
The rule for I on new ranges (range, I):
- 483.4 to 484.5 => 484.476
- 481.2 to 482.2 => 482.139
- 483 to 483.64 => 483.584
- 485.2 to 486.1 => 485.704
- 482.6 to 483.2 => 483.139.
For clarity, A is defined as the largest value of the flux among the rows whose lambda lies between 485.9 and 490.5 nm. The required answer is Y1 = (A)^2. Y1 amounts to 117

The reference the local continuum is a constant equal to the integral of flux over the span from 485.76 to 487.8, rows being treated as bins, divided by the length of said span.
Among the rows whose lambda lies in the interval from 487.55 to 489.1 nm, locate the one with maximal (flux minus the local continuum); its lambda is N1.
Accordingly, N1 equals 489.071 nm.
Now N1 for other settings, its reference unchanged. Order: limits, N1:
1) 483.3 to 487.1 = 486.488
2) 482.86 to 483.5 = 483.473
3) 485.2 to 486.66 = 486.488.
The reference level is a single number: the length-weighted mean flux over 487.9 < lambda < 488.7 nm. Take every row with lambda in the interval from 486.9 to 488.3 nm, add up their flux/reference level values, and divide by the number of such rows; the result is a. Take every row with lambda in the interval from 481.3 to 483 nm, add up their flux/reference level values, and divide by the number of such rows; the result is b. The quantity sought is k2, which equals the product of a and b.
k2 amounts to 0.88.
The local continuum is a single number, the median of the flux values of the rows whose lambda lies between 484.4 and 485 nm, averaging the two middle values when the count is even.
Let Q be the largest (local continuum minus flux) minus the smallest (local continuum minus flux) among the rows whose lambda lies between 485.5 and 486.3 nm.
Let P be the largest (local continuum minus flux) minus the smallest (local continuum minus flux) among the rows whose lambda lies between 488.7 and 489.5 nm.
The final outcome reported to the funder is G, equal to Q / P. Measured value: 0.3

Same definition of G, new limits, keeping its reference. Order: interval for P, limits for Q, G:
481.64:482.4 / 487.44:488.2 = 0.4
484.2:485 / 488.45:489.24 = 0.9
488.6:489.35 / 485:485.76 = 1.2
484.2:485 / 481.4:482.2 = 0.6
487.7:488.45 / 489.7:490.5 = 0.8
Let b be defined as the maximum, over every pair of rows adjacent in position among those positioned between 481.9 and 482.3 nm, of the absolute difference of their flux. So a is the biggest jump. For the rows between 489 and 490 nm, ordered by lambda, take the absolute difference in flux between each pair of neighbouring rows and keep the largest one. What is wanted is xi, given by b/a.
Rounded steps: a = 0.110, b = 0.086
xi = 0.78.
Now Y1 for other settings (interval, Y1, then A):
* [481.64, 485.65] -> 90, 9.512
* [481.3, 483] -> 83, 9.114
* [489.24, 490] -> 113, 10.64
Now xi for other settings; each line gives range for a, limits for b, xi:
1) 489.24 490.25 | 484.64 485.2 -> 0.76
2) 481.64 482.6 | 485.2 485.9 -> 0.74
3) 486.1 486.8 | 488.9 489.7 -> 7.33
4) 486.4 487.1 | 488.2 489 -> 4.10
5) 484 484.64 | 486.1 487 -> 0.41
